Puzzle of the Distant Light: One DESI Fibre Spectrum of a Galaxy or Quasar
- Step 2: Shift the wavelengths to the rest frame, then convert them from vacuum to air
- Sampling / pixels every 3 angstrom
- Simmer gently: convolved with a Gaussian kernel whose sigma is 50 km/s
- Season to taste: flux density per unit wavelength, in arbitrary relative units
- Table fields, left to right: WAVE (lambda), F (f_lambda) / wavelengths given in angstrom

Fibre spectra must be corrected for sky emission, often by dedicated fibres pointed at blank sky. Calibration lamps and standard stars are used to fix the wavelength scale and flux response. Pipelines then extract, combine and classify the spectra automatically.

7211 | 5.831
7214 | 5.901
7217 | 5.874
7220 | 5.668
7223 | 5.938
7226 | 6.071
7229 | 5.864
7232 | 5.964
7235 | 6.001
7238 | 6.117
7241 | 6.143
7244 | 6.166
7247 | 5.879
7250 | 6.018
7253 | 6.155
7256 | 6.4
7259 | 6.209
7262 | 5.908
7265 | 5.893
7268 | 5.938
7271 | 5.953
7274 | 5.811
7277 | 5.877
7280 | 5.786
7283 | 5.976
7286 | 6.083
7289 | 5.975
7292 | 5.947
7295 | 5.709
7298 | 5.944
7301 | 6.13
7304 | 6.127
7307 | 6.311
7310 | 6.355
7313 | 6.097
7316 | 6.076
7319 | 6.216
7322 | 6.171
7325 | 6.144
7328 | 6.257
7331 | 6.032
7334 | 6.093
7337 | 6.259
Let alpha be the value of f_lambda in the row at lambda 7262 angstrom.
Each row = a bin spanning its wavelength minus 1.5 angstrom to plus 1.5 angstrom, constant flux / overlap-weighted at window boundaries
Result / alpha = 5.908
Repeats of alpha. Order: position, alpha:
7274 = 5.811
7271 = 5.953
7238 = 6.117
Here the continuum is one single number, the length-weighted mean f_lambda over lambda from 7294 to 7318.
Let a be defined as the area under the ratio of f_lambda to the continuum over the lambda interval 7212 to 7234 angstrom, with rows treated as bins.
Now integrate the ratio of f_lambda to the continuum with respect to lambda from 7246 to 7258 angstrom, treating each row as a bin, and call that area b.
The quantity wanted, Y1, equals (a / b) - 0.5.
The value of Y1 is 1.3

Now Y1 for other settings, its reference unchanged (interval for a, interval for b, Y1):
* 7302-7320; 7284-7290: 2.6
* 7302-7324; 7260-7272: 1.4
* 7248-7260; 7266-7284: 0.2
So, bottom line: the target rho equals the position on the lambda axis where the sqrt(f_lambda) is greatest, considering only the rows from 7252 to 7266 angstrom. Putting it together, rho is 7256 angstrom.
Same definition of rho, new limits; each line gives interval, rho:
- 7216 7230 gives 7226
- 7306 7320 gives 7310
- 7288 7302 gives 7301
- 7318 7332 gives 7328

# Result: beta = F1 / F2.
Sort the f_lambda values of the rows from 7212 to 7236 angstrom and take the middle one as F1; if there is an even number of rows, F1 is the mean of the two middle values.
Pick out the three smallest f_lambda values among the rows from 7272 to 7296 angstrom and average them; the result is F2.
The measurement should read 1.03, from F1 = 5.92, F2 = 5.77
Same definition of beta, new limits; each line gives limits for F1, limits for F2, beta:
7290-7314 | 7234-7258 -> 1.02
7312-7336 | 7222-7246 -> 1.03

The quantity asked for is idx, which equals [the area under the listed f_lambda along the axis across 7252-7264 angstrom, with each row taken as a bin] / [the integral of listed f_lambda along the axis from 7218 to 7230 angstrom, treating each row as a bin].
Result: 1.05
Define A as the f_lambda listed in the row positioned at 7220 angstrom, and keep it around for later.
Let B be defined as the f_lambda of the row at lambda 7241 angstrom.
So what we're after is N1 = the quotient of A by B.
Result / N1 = 0.92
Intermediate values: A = 5.668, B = 6.143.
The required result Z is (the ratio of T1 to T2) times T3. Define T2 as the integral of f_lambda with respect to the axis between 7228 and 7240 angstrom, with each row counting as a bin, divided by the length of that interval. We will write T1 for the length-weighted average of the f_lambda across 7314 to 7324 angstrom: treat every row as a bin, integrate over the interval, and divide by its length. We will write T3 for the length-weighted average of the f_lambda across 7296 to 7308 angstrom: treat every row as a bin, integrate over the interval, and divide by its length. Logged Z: 6.26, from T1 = 6.15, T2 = 6.00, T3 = 6.10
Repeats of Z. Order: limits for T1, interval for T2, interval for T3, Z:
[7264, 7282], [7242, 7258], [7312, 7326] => 5.89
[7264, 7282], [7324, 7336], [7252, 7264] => 5.90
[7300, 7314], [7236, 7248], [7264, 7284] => 6.01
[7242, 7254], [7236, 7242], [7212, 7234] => 5.84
